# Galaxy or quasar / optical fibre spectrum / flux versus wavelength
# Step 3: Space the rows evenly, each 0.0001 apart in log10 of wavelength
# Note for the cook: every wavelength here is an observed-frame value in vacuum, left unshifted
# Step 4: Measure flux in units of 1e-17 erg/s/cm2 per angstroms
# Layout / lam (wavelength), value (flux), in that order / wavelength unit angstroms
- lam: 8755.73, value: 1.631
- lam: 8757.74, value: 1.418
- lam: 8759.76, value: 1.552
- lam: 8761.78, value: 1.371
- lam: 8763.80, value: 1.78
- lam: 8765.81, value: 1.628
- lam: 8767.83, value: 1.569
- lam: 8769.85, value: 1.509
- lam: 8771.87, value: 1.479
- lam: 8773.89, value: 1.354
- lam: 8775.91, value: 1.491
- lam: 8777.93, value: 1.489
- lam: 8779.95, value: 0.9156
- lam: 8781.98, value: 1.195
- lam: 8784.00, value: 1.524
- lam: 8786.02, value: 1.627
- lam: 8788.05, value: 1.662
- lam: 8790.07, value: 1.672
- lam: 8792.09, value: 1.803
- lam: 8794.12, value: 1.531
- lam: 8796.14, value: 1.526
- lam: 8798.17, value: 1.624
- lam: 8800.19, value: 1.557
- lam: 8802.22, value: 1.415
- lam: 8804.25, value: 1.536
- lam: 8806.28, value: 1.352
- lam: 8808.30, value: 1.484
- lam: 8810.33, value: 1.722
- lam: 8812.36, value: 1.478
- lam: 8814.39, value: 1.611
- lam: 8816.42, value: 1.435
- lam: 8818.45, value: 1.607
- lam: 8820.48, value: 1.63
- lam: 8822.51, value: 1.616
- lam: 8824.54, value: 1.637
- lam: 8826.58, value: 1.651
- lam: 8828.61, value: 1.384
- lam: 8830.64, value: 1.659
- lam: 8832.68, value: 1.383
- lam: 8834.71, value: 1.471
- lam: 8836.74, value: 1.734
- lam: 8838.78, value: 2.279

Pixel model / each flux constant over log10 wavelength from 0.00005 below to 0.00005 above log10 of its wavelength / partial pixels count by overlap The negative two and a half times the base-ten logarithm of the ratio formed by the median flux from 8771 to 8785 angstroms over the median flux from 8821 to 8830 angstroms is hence 0.103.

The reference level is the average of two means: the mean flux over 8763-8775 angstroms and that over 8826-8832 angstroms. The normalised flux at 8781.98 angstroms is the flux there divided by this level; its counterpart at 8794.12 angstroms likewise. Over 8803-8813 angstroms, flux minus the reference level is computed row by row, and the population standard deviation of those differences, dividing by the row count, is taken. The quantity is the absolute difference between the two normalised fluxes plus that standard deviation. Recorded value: 0.34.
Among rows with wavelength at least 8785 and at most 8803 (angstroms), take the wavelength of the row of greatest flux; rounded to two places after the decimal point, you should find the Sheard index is 8792.09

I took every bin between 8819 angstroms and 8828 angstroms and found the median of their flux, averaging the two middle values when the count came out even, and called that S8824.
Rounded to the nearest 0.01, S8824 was 1.63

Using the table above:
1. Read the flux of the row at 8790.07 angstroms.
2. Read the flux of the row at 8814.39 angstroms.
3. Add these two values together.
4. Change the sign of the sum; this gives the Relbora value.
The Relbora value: -3.28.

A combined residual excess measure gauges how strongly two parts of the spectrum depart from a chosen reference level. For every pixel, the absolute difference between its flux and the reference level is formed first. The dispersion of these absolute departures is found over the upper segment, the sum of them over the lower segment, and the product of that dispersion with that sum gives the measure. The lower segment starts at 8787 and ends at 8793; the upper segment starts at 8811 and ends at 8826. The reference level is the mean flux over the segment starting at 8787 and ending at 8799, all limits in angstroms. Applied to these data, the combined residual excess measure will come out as 0.02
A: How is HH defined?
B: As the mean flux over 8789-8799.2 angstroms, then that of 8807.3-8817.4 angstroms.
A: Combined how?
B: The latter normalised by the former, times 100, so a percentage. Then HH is 95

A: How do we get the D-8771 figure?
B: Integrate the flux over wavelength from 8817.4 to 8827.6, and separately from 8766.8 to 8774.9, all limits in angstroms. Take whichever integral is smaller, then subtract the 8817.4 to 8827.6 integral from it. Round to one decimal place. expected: -4.6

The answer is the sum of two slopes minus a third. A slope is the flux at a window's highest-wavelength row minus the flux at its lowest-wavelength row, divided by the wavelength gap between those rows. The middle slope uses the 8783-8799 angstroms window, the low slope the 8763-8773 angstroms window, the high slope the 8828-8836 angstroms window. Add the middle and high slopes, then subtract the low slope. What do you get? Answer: 0.06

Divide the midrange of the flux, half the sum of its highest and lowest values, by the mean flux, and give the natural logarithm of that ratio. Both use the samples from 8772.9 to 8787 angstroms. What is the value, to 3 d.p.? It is -0.075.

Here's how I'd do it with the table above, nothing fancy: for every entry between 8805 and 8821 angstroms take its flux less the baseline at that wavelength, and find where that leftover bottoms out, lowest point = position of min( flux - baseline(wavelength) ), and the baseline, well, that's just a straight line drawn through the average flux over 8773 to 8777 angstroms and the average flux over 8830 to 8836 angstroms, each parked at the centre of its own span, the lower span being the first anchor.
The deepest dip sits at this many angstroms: 8806.28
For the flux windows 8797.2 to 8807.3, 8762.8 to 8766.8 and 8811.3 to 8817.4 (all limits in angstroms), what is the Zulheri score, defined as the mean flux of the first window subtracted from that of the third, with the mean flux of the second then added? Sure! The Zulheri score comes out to 1.7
